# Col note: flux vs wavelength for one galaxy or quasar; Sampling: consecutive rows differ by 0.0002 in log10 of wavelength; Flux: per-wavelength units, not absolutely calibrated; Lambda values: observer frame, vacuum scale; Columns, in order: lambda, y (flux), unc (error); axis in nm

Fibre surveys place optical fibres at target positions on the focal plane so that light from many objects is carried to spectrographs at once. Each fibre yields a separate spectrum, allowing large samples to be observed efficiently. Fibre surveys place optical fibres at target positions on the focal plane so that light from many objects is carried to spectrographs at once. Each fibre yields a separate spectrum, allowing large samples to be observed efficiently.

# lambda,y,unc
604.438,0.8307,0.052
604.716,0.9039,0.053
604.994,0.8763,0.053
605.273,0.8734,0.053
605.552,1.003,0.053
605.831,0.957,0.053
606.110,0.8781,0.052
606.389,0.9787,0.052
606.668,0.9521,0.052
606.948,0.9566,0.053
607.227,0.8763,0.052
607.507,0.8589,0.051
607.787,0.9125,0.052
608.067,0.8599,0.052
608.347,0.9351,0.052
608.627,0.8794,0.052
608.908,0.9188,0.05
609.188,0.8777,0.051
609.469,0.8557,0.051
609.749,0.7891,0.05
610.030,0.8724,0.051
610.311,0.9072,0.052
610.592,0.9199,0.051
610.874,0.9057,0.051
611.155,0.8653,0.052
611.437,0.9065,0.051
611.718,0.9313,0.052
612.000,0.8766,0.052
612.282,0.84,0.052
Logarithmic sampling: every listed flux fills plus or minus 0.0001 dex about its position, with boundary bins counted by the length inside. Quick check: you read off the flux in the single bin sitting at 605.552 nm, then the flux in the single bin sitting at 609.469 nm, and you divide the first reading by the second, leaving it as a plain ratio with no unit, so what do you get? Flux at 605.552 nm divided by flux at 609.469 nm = 1.17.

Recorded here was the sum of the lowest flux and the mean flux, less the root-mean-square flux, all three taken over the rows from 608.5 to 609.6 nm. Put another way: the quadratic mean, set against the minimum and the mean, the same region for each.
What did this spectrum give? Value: 0.855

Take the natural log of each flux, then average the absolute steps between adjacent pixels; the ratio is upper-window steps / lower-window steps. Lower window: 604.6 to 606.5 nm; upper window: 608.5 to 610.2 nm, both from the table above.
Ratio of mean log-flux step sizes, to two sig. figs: 0.86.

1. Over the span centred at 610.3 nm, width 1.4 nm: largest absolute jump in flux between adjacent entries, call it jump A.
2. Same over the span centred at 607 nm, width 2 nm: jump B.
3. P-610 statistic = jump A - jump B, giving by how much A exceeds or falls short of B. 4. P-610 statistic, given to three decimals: -0.017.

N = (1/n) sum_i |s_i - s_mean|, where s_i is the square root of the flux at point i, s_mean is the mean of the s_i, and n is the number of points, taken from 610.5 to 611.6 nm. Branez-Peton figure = 0.0090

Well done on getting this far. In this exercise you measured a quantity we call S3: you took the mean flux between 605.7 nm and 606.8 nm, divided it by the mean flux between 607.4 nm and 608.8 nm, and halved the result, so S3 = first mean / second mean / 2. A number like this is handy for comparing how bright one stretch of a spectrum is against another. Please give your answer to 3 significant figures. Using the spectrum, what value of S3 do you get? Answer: 0.529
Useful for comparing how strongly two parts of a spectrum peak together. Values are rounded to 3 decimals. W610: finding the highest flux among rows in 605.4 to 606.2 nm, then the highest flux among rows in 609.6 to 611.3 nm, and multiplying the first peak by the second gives 0.923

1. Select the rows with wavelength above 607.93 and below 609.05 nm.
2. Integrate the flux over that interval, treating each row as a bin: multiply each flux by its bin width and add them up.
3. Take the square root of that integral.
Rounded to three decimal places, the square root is 1.003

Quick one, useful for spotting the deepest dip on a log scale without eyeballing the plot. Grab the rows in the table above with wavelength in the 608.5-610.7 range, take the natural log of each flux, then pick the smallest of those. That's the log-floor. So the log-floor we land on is -0.237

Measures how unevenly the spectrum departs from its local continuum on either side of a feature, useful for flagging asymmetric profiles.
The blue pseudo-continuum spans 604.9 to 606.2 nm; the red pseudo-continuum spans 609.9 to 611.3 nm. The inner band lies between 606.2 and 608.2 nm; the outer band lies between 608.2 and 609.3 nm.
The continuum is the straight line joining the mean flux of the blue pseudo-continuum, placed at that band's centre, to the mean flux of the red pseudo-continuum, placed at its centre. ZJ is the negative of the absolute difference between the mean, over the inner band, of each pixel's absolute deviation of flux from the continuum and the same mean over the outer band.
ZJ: -0.017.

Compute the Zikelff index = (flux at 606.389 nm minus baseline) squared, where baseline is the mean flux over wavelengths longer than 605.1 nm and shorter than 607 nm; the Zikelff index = 0.001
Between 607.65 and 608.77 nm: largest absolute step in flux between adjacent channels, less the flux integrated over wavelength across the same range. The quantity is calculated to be -0.929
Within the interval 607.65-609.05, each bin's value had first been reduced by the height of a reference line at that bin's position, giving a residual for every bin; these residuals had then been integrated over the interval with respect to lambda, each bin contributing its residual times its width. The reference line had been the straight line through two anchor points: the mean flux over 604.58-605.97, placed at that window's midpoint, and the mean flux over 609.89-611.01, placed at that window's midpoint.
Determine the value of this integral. -0.012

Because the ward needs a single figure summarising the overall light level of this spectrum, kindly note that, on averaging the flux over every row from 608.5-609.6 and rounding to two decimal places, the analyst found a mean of 0.88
